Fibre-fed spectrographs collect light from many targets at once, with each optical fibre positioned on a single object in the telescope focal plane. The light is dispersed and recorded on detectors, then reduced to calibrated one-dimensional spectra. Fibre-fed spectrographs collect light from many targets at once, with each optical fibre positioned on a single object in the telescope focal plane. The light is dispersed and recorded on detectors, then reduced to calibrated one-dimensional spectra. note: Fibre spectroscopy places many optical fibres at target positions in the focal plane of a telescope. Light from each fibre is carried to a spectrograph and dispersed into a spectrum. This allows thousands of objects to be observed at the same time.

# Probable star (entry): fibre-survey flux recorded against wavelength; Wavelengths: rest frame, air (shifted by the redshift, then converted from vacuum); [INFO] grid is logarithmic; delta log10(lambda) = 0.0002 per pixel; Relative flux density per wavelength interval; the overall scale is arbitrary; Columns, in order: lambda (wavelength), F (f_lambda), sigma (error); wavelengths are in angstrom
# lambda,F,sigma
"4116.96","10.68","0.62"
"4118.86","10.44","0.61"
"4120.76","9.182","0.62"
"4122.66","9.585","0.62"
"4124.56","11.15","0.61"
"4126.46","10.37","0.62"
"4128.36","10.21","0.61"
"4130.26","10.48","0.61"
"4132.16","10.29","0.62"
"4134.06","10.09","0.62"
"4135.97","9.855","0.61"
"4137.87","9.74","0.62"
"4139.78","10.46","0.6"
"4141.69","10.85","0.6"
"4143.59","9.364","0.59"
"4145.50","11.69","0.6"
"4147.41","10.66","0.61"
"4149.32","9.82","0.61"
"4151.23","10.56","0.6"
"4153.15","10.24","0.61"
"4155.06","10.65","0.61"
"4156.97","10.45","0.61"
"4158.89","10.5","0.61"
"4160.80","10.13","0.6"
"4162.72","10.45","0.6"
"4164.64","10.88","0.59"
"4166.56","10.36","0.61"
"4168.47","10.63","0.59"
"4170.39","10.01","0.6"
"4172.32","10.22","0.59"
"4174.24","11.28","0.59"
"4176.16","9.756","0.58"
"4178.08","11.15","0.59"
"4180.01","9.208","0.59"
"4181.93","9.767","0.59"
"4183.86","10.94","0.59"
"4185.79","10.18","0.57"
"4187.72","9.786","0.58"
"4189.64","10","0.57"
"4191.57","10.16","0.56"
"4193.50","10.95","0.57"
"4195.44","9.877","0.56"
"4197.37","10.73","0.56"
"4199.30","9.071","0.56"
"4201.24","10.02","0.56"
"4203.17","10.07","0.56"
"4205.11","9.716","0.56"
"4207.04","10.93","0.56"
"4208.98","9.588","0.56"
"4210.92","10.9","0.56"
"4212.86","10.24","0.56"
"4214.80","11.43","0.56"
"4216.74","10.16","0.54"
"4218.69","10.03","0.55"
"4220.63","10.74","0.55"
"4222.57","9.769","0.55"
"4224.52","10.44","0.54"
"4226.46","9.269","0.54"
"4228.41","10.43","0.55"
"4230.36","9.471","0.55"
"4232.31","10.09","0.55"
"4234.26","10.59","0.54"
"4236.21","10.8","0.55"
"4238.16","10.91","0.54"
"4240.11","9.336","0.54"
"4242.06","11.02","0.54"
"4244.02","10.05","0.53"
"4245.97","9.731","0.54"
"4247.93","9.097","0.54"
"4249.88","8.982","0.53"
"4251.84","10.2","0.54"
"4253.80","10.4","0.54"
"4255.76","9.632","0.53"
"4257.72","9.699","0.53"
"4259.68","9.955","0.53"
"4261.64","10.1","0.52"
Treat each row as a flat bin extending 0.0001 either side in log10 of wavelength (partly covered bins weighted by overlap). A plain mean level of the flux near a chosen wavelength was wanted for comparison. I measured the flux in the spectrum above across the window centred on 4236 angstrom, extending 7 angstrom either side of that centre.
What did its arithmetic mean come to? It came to 10.32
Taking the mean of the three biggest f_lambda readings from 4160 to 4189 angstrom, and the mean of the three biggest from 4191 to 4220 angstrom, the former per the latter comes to 1.00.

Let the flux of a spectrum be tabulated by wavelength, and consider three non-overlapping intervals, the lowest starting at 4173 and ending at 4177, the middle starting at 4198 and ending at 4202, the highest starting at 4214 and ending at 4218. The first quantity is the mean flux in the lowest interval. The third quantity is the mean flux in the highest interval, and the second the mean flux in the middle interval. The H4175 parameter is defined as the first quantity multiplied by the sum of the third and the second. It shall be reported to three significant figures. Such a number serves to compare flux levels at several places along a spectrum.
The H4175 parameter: 214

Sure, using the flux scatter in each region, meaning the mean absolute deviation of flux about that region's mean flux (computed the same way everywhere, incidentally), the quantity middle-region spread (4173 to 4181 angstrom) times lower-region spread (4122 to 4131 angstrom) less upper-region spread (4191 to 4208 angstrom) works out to -0.15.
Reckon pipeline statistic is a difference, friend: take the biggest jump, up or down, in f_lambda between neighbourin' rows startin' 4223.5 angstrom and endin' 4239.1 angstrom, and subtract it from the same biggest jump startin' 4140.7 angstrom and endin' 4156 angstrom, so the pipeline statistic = 1.2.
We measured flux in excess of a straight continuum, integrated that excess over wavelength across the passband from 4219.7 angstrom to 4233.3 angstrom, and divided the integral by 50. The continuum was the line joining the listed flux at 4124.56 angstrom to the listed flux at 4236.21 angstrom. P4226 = -0.218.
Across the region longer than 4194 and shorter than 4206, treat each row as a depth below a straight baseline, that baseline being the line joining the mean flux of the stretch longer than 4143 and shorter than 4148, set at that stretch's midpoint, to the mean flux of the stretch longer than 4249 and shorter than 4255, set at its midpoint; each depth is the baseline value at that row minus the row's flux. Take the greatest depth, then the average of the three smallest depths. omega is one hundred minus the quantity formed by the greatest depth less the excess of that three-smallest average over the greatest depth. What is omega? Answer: 97.6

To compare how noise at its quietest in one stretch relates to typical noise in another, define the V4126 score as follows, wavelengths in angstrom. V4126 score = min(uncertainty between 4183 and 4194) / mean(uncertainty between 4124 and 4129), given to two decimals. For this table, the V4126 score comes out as 0.91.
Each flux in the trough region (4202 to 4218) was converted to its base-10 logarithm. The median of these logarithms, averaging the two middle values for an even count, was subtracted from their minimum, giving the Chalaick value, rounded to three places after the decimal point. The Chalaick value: -0.027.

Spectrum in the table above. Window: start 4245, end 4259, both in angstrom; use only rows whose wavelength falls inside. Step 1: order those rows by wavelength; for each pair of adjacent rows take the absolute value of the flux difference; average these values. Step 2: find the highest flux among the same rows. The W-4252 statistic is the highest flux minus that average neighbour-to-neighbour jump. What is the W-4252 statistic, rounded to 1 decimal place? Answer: 9.9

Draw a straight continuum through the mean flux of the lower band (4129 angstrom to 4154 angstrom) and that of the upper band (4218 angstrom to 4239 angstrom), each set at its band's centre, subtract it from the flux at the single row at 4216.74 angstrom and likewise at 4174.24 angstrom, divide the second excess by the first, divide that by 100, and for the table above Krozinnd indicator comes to -0.12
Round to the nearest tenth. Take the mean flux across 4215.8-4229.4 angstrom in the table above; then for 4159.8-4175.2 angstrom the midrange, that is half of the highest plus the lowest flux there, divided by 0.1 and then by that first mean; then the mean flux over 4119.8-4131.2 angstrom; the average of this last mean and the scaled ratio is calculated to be 10.3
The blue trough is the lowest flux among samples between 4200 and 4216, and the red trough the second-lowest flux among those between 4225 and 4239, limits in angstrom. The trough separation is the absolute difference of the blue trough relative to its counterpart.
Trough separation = 0.12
